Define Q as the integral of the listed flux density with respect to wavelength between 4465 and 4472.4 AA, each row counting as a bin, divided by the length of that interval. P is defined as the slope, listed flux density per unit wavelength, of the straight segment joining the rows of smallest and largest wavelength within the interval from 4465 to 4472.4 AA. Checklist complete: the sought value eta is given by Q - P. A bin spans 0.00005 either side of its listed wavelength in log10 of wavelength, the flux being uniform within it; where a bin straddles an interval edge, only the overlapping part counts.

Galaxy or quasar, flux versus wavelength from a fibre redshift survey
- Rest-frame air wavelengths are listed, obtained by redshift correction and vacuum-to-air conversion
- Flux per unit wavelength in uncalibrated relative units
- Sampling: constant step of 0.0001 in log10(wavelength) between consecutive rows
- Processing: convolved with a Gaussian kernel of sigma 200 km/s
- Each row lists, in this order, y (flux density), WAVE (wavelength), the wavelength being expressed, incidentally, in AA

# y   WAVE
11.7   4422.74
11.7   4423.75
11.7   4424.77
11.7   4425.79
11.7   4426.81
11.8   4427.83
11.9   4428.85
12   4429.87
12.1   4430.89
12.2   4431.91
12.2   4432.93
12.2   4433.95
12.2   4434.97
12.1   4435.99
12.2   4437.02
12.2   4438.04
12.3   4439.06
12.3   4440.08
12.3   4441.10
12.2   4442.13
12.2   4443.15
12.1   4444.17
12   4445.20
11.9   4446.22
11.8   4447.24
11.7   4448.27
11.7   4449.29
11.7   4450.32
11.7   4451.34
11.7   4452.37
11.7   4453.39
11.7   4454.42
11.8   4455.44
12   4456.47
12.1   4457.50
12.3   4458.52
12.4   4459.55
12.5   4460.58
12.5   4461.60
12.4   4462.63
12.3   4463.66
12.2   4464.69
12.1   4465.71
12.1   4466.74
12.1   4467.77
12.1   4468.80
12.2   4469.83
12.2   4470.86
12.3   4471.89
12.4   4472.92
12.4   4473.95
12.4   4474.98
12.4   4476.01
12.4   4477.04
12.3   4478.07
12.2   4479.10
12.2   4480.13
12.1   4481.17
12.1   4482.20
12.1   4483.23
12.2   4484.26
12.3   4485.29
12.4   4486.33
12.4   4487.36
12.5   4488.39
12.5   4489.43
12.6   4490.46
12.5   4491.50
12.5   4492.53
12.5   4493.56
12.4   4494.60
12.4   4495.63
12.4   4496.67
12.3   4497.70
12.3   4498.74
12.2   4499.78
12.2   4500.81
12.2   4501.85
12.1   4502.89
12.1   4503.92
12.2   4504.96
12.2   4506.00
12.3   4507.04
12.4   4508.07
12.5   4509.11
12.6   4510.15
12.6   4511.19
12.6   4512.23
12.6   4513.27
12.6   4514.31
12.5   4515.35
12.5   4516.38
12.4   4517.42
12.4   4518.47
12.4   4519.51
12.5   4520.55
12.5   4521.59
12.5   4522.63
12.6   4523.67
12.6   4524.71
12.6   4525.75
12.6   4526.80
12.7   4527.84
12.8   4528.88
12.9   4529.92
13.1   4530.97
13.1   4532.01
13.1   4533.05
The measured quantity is 12.1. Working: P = 0.03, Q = 12.2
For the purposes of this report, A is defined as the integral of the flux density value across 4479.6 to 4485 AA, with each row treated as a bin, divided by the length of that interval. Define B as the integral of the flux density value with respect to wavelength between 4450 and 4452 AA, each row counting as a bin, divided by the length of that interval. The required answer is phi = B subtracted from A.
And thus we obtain 0.45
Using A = 12.2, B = 11.7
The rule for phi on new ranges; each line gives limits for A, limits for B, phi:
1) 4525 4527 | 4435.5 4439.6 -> 0.37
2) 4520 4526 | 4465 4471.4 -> 0.42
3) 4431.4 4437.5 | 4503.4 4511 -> -0.17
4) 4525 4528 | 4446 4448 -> 0.80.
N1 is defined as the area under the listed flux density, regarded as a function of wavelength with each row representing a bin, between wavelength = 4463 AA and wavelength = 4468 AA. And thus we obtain 60.9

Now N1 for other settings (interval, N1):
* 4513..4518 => 62.6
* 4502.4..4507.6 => 63.4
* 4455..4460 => 60.6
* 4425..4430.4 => 63.8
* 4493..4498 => 62.1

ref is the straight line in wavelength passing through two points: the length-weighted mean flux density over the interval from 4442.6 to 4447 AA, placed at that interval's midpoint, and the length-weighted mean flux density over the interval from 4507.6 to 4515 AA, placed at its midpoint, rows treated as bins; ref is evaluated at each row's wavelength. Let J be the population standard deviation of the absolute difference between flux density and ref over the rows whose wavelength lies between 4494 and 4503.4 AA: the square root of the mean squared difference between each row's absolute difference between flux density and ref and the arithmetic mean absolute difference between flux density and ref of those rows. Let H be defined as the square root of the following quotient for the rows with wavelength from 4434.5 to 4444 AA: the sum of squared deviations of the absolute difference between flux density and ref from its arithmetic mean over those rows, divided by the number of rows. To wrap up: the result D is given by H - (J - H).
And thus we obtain -0.01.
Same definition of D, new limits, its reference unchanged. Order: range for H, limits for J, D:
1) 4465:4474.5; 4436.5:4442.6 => 0.03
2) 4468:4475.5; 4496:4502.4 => 0.00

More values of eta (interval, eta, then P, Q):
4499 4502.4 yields 12.2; 0.00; 12.2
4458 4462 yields 12.4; 0.06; 12.4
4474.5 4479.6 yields 12.4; -0.05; 12.3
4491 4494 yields 12.5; 0.00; 12.5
